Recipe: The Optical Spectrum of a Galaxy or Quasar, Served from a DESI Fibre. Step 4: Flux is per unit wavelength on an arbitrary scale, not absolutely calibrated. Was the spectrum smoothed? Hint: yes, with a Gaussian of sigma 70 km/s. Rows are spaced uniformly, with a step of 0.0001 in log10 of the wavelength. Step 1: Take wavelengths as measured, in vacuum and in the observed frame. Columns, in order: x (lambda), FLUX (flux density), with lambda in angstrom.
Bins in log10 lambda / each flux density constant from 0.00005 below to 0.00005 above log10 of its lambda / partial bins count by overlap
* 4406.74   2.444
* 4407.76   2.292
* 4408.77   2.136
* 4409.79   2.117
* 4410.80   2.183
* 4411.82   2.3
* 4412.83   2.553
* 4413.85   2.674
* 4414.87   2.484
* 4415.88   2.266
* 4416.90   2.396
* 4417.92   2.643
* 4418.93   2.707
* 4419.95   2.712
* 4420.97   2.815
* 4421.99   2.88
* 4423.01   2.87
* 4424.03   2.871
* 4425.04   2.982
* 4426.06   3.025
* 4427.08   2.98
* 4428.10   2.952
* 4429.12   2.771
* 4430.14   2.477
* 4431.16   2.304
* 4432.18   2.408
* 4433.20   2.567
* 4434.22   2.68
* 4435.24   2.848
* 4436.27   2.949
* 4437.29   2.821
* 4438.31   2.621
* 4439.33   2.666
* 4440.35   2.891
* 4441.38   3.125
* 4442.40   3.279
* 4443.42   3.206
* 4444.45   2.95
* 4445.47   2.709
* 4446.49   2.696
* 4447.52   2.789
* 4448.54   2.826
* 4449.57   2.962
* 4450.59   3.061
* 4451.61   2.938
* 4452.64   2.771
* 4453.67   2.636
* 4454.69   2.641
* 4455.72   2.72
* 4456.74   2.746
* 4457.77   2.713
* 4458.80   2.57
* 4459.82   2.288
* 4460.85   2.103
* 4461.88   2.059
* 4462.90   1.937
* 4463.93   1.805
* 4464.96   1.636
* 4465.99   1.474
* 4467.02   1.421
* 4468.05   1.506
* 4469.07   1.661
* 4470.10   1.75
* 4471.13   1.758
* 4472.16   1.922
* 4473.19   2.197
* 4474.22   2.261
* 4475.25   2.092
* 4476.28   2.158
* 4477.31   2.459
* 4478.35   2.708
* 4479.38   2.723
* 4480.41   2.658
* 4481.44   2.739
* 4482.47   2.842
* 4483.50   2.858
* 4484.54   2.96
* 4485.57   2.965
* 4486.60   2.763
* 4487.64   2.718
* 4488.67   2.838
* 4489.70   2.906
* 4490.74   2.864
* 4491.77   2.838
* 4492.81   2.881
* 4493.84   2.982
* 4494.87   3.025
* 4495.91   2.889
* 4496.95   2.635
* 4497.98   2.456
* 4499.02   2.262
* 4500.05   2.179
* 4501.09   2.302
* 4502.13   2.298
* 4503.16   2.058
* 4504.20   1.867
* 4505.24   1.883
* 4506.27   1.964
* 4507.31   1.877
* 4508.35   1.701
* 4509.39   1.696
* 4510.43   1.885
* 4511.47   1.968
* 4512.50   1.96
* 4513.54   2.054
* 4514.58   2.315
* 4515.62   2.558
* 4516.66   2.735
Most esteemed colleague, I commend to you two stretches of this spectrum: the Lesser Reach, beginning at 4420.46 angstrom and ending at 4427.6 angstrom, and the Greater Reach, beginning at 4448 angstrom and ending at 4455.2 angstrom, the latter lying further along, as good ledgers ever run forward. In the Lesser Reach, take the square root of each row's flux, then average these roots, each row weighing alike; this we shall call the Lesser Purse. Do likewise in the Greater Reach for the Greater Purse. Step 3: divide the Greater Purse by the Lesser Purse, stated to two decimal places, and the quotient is 0.99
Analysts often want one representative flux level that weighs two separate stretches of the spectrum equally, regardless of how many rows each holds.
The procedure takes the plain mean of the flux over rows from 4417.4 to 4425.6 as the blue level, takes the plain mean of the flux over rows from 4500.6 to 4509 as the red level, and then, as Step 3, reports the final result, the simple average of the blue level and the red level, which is 2.40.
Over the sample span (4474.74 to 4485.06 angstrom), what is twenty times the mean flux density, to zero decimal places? 52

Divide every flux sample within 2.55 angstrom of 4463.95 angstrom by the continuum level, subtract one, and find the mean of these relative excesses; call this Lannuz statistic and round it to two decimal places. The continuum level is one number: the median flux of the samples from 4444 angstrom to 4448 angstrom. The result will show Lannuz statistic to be -0.35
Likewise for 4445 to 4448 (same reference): -0.01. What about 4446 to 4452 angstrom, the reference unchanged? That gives 0.05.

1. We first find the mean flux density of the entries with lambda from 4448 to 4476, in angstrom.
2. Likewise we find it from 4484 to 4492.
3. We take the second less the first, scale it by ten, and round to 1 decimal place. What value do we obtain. 6.2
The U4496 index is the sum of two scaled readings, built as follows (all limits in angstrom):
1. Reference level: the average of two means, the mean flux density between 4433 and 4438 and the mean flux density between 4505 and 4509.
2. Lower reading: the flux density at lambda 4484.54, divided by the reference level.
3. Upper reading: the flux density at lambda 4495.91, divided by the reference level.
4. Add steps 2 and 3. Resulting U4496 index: 2.53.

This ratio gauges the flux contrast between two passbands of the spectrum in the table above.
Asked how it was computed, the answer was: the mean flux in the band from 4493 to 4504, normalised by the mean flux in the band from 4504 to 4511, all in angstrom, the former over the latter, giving 1.4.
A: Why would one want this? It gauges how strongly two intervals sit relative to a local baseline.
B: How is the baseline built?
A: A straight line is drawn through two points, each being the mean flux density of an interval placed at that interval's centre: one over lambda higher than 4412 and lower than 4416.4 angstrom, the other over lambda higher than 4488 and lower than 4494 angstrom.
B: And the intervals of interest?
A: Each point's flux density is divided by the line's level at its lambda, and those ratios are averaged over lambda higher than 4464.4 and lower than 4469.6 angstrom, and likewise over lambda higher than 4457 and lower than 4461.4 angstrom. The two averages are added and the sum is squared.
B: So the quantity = 2.1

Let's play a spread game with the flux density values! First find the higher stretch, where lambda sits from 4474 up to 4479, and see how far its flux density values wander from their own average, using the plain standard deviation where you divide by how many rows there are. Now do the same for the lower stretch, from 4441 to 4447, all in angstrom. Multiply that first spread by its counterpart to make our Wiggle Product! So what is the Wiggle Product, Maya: 0.051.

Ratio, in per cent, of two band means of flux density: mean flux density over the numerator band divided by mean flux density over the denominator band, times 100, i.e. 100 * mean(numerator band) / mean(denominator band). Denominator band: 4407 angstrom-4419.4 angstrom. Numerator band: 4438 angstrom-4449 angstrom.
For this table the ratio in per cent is 121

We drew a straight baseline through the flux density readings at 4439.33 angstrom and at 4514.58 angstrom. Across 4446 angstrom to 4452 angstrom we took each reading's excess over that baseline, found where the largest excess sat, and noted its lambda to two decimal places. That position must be 4450.59 angstrom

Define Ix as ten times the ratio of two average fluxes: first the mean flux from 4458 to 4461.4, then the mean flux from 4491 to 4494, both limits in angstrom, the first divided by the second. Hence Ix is 8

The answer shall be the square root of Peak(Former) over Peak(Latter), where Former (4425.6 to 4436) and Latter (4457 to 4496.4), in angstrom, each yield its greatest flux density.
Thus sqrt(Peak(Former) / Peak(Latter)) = 1.00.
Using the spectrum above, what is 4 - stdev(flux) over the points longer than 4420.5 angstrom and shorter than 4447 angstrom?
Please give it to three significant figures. 3.77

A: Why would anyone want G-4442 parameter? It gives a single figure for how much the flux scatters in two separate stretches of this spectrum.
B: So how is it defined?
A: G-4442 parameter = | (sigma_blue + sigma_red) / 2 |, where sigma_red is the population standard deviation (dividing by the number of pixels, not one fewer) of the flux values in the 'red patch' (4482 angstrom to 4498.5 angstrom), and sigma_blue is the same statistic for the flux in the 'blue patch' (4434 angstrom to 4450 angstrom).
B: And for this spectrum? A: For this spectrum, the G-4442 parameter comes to 0.164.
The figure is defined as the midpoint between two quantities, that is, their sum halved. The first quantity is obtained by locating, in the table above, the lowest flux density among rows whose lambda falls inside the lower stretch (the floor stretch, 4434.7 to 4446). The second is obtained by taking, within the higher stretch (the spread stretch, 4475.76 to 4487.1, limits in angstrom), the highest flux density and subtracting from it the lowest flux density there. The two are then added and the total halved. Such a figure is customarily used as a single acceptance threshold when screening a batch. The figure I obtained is 1.71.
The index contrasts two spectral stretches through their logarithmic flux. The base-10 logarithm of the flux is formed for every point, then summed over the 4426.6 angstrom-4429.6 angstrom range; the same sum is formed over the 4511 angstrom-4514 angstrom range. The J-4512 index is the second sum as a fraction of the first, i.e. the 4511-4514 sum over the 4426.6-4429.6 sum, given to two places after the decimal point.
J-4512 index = 0.65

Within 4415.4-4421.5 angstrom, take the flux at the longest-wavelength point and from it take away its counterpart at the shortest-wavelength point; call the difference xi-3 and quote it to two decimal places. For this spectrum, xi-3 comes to 0.55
